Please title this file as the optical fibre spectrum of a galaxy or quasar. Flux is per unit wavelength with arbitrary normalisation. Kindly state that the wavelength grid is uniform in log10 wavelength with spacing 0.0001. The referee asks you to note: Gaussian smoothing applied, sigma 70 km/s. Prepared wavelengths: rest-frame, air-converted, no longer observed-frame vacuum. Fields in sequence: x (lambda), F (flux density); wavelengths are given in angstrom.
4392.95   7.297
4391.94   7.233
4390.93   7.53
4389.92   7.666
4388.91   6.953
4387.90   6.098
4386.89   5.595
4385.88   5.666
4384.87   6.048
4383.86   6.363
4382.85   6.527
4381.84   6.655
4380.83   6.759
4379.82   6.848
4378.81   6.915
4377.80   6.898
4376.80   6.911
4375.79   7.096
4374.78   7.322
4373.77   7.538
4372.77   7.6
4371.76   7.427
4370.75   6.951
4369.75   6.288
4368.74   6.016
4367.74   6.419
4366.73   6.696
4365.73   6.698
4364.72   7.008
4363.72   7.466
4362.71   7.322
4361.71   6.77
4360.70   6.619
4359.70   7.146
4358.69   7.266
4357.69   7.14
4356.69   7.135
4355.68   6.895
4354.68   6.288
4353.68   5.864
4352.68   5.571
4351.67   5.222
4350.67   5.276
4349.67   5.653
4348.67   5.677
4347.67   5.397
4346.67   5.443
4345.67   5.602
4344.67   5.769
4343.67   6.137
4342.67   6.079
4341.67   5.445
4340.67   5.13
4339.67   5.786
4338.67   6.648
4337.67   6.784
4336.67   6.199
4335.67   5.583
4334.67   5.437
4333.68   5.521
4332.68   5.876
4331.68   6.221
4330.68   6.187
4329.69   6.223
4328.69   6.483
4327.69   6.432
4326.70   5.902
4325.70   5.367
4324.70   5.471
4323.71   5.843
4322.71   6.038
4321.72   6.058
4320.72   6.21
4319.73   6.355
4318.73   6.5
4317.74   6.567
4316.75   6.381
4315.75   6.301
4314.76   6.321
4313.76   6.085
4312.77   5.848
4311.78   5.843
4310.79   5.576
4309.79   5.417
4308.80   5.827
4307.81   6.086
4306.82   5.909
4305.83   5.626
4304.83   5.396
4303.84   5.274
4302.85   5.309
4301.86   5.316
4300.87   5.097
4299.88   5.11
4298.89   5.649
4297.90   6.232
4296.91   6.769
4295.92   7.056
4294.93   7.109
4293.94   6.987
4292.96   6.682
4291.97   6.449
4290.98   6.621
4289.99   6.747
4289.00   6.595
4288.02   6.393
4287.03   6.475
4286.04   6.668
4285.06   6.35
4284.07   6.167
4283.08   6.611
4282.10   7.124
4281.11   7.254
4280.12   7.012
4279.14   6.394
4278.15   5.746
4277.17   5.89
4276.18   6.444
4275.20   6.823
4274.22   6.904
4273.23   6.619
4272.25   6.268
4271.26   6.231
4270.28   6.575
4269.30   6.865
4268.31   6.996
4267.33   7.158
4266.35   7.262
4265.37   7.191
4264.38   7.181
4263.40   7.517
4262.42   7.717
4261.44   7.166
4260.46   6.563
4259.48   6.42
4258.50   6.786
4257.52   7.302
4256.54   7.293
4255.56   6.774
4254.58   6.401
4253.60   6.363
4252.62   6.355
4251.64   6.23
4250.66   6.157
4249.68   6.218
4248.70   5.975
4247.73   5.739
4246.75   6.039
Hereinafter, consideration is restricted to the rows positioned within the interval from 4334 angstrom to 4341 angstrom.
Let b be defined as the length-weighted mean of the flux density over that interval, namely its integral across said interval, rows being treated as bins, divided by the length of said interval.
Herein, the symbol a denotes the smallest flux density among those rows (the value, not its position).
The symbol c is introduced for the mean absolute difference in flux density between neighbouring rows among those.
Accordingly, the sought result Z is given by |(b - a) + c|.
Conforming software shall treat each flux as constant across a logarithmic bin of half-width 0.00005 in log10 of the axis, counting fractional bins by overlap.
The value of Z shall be 1.3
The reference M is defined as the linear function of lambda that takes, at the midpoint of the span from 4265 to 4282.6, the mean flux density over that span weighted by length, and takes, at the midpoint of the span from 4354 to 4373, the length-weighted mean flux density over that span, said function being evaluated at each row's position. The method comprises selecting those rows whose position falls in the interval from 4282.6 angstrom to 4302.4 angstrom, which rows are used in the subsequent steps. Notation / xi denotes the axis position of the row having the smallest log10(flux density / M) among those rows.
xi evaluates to 4300.87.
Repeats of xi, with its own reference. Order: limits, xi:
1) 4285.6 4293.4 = 4288.02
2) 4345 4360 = 4351.67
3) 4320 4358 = 4340.67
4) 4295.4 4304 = 4300.87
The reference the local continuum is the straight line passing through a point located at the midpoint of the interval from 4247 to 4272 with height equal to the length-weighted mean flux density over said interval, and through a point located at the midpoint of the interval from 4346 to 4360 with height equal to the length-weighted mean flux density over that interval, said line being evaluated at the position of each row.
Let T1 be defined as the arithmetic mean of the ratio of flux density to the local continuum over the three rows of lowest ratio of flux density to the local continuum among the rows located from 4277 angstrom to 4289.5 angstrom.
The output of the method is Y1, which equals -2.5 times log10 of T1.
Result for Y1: 0.115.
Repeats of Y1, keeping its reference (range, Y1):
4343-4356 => 0.160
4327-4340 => 0.134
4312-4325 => 0.110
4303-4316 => 0.196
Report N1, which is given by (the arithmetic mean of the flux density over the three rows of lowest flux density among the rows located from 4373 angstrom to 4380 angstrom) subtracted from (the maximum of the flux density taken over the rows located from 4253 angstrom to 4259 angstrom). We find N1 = 0.42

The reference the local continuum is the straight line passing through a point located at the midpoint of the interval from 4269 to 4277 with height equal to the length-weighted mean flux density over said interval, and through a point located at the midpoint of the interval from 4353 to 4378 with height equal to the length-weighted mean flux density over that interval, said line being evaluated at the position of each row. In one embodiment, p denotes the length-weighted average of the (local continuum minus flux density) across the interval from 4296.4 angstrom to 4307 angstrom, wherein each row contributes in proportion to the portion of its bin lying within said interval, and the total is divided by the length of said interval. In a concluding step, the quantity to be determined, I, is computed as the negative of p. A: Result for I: -1.1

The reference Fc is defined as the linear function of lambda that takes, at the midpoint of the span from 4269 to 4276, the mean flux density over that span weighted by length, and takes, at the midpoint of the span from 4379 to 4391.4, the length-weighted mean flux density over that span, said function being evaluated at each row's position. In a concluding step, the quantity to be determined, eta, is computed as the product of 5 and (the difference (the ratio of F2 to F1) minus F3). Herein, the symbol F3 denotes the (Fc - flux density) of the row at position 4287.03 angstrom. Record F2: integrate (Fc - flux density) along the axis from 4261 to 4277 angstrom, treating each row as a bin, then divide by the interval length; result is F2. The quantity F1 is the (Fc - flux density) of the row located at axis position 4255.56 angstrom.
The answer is 9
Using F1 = -0.2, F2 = -0.30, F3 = 0.1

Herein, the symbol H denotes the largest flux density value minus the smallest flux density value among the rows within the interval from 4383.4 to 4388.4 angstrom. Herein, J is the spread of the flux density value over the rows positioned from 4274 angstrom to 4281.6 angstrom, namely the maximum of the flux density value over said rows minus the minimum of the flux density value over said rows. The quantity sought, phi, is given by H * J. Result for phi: 1.2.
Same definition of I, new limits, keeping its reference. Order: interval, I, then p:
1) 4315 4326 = -0.6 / 0.6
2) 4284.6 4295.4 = 0.0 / 0.0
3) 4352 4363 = -0.2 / 0.2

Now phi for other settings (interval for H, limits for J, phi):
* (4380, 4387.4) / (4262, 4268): 0.7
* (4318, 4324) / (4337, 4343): 1.1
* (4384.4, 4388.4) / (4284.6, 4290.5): 0.2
